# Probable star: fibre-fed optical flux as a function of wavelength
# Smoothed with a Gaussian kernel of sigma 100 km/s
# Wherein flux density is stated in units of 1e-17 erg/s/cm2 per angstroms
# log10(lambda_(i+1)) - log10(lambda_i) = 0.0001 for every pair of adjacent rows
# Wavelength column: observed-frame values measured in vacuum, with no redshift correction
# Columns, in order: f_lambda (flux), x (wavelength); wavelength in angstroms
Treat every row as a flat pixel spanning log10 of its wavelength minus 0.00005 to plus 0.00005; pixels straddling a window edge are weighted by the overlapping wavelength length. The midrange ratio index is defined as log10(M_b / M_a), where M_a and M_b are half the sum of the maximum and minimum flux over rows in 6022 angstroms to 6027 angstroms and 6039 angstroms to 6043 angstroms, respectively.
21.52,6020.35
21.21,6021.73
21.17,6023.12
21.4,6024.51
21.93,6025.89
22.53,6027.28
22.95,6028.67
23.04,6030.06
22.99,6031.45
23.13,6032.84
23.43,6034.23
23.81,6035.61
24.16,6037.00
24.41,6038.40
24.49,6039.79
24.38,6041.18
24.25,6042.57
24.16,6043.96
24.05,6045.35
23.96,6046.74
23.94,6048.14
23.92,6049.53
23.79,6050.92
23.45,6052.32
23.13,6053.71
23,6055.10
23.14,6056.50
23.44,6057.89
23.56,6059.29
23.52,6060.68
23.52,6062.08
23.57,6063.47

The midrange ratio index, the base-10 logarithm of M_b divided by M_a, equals 0.053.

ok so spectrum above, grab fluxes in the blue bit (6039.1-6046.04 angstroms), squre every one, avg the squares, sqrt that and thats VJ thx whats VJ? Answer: 24.3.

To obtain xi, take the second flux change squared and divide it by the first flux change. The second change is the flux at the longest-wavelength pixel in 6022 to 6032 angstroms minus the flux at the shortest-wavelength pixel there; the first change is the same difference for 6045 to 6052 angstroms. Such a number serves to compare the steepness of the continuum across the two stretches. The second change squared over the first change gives -13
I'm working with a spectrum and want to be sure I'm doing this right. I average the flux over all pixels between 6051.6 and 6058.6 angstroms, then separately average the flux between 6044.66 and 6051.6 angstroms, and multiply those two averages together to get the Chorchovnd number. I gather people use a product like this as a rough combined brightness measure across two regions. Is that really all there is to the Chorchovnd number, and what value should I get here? 556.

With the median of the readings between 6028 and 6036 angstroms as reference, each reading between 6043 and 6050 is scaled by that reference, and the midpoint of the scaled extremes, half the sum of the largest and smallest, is 1.04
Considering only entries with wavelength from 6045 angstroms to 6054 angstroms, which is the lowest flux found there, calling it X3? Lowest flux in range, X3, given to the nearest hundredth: 23.13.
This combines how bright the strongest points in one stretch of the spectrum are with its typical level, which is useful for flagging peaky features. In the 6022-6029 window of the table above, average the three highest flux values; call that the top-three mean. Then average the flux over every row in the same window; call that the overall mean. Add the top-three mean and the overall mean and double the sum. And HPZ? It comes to 89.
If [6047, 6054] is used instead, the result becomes 95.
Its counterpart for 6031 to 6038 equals 95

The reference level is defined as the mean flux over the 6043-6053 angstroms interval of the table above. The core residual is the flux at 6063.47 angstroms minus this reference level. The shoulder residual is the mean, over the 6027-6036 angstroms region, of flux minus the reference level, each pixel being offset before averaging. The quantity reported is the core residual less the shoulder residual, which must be 0.44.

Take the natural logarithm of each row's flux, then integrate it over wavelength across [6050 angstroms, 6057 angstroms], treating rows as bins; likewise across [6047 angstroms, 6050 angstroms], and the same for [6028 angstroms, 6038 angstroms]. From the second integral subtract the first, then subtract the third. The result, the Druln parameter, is -44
